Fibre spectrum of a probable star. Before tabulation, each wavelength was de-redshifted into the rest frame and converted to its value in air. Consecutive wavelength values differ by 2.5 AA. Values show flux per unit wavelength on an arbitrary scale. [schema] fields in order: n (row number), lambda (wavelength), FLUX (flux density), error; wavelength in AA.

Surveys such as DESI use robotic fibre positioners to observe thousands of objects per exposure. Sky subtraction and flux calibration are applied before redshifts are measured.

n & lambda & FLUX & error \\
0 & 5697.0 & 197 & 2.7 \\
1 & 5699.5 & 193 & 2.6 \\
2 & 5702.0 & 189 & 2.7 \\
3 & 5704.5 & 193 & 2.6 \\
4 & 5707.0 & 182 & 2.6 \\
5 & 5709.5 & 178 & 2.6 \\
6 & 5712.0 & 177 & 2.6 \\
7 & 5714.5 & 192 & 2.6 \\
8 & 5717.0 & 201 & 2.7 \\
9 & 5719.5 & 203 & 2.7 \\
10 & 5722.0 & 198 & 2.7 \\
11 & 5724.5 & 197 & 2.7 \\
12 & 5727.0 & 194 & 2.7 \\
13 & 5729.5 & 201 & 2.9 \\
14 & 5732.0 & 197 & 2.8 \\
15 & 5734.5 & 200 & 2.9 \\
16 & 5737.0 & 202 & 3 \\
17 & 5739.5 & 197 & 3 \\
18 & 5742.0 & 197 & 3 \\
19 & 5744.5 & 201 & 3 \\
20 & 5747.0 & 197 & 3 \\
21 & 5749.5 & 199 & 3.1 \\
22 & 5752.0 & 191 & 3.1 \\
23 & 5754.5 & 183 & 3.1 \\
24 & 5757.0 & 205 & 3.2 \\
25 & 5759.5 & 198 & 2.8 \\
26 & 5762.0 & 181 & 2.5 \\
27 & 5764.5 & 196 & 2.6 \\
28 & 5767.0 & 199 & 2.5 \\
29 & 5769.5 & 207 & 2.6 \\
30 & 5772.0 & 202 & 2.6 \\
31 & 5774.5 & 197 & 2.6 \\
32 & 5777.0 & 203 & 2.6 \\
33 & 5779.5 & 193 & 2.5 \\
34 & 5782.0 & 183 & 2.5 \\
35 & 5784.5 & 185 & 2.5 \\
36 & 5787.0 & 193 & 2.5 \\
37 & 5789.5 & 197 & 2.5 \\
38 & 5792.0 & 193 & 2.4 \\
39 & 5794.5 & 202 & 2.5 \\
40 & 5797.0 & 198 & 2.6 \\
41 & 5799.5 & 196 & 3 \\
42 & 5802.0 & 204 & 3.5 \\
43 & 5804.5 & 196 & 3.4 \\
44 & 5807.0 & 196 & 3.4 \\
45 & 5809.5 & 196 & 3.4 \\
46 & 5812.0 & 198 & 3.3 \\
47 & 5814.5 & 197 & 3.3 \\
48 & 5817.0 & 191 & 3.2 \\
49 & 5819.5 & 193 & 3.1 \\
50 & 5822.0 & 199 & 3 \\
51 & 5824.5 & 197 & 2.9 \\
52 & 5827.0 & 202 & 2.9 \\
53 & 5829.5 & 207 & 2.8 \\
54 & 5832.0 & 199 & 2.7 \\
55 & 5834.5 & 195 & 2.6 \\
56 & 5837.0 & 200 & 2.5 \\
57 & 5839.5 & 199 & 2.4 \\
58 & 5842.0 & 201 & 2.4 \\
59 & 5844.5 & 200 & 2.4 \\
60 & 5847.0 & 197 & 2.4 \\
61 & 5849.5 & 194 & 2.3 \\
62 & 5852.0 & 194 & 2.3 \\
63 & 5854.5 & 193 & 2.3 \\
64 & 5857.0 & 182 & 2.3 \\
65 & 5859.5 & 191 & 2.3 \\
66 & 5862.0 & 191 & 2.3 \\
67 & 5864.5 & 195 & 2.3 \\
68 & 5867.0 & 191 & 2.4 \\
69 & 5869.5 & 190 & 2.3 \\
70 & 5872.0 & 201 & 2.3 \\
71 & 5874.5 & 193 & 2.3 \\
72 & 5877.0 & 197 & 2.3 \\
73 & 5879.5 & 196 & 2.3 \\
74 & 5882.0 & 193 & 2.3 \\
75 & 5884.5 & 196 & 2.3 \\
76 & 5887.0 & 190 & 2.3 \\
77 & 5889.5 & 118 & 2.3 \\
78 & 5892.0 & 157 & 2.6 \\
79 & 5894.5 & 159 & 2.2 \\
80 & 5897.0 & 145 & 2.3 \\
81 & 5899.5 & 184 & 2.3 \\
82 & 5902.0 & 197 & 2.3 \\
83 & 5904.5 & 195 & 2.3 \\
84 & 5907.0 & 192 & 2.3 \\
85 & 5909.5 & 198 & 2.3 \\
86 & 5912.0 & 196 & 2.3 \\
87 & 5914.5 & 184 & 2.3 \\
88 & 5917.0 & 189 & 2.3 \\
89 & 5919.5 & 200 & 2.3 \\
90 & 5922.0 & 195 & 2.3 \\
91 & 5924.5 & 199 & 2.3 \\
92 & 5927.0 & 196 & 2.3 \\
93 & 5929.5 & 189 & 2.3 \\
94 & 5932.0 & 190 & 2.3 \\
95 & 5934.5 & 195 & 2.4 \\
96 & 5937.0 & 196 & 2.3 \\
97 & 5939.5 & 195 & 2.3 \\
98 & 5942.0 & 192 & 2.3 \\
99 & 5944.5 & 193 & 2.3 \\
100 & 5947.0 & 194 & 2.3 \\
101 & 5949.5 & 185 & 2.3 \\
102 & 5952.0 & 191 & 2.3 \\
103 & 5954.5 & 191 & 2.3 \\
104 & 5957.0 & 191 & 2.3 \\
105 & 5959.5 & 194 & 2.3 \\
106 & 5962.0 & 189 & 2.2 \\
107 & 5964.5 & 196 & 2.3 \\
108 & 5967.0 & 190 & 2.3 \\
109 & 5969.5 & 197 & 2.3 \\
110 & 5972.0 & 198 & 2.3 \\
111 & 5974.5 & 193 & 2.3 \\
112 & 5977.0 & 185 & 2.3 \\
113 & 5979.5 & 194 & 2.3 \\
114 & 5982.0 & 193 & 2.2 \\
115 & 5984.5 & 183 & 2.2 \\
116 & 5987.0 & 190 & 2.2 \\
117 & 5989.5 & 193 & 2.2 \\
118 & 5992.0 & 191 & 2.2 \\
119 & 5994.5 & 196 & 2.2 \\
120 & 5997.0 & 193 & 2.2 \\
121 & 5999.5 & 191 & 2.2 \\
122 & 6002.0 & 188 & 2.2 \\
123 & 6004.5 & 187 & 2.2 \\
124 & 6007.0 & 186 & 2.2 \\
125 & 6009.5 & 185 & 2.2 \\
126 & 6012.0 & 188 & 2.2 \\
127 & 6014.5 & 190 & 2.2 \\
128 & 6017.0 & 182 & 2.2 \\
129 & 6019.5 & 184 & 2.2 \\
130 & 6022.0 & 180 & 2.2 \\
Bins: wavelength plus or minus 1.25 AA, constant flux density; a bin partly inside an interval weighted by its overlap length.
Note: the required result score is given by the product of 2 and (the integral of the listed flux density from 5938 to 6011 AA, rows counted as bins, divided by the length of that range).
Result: 382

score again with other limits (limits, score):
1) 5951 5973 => 386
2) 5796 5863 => 393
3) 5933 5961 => 385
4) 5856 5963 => 377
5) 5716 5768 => 394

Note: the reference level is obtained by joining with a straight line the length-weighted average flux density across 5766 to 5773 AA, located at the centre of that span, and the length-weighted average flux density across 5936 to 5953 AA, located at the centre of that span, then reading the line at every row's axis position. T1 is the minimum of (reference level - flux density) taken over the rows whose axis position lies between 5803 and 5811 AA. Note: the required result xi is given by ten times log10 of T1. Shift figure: 6.4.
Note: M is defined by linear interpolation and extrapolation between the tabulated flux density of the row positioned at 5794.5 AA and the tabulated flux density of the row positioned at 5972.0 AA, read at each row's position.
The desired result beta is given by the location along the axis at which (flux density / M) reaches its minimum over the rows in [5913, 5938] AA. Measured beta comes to 5914.5 AA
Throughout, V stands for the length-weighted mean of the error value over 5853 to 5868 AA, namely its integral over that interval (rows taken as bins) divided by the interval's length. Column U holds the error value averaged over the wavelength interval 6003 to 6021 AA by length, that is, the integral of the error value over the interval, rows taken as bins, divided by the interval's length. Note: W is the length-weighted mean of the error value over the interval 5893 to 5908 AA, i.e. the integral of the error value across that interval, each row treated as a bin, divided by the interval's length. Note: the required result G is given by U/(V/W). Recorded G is 2.17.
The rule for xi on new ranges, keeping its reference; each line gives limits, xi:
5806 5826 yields -1.9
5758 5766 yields 7.3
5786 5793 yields 6.6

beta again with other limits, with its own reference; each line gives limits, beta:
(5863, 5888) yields 5869.5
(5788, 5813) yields 5792.0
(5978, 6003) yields 5984.5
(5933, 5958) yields 5949.5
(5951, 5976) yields 5962.0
